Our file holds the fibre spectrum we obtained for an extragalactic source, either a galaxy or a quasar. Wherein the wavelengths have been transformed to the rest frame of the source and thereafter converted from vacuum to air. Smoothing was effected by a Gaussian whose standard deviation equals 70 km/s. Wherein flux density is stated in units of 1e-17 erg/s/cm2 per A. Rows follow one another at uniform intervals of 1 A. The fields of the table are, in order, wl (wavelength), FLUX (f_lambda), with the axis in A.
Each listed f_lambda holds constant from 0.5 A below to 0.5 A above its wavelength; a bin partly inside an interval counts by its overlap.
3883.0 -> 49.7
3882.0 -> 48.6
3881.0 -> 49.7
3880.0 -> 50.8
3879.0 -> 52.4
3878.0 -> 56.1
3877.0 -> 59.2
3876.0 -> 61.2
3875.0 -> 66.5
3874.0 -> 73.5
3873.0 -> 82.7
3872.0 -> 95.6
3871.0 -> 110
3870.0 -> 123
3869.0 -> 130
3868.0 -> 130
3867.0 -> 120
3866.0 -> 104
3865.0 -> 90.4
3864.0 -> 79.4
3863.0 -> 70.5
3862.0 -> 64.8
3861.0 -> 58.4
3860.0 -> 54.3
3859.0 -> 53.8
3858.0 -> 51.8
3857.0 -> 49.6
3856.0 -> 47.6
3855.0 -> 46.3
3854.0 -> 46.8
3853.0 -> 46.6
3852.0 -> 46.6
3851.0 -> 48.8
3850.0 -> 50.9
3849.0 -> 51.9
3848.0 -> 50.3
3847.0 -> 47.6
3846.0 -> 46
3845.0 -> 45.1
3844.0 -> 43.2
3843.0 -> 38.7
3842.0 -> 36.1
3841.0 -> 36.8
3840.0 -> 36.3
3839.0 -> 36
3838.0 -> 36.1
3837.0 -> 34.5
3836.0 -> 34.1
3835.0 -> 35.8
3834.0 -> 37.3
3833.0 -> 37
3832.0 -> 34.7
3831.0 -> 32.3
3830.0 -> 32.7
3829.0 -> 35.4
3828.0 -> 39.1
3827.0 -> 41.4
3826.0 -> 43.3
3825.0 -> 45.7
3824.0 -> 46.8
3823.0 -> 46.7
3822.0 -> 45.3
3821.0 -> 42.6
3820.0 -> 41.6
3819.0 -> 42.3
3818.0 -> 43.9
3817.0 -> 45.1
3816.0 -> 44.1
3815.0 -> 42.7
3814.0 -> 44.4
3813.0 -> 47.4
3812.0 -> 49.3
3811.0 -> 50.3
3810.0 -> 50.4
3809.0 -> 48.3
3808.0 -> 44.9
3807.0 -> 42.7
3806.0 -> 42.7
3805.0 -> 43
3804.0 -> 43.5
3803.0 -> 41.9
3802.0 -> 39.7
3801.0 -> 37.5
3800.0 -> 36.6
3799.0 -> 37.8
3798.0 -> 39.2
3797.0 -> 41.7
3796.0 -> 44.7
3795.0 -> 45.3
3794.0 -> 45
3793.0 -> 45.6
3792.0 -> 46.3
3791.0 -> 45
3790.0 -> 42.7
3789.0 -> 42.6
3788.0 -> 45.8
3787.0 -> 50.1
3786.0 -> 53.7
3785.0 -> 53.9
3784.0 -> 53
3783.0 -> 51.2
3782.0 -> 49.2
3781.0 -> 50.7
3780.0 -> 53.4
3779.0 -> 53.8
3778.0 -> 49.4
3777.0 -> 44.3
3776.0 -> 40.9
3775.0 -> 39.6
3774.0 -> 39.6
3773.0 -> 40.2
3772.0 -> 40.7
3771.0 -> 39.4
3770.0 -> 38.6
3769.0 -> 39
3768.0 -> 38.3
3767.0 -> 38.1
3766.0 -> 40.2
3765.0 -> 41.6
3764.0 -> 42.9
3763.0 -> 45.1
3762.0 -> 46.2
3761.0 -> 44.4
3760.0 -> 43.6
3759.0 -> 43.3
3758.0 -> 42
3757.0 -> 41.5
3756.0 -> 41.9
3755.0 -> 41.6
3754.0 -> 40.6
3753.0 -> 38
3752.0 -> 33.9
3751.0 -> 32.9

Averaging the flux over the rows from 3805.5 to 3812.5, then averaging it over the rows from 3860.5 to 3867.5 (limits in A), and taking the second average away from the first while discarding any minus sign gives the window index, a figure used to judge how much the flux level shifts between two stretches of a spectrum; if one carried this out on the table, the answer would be 37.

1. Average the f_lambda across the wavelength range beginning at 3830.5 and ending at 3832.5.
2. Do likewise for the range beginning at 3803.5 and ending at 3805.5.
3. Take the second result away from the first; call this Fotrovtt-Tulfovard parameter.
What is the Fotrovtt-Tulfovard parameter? -10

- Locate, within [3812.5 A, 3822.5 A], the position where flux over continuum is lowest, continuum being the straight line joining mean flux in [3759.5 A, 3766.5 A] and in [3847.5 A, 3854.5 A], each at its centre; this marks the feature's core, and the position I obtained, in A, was 3820.0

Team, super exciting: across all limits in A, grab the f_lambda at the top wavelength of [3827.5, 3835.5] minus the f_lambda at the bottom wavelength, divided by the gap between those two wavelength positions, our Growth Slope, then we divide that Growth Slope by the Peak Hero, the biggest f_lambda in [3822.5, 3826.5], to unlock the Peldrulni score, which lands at -0.010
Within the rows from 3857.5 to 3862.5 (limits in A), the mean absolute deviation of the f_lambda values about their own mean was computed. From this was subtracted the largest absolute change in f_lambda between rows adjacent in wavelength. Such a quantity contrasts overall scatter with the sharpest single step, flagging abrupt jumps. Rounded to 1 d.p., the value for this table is -2.4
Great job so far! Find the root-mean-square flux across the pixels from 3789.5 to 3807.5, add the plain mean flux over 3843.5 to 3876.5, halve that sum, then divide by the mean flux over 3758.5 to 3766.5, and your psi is 1.29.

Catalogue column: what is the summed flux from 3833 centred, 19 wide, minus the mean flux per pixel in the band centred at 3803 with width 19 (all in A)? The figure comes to 668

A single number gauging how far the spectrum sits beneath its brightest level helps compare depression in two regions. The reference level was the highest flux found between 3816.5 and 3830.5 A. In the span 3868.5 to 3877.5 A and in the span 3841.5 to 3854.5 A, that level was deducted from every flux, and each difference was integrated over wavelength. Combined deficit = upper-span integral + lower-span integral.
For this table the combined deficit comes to 371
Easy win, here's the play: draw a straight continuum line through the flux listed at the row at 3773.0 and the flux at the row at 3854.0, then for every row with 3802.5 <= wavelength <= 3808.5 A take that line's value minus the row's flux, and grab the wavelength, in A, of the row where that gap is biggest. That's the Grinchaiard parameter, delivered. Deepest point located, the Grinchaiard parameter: 3803.0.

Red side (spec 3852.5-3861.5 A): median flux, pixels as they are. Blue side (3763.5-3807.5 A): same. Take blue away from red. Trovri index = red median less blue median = 6.9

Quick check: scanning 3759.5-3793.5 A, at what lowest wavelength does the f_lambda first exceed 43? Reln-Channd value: 3760.0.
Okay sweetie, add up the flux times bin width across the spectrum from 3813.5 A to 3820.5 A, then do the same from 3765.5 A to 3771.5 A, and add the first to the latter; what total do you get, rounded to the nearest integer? 538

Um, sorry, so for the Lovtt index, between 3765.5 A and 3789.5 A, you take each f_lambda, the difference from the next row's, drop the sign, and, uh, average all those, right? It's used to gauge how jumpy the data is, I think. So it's 1.8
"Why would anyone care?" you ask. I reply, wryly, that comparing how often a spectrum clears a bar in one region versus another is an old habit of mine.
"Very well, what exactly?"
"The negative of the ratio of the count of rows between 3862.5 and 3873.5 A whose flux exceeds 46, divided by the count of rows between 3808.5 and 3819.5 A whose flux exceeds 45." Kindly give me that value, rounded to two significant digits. -1.8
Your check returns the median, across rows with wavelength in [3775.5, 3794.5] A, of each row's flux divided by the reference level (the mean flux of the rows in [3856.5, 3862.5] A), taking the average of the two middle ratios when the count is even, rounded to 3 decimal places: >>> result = 0.887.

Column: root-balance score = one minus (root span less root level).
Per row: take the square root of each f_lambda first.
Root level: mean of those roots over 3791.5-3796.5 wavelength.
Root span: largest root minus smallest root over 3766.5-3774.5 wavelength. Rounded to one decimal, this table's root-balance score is 7.5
